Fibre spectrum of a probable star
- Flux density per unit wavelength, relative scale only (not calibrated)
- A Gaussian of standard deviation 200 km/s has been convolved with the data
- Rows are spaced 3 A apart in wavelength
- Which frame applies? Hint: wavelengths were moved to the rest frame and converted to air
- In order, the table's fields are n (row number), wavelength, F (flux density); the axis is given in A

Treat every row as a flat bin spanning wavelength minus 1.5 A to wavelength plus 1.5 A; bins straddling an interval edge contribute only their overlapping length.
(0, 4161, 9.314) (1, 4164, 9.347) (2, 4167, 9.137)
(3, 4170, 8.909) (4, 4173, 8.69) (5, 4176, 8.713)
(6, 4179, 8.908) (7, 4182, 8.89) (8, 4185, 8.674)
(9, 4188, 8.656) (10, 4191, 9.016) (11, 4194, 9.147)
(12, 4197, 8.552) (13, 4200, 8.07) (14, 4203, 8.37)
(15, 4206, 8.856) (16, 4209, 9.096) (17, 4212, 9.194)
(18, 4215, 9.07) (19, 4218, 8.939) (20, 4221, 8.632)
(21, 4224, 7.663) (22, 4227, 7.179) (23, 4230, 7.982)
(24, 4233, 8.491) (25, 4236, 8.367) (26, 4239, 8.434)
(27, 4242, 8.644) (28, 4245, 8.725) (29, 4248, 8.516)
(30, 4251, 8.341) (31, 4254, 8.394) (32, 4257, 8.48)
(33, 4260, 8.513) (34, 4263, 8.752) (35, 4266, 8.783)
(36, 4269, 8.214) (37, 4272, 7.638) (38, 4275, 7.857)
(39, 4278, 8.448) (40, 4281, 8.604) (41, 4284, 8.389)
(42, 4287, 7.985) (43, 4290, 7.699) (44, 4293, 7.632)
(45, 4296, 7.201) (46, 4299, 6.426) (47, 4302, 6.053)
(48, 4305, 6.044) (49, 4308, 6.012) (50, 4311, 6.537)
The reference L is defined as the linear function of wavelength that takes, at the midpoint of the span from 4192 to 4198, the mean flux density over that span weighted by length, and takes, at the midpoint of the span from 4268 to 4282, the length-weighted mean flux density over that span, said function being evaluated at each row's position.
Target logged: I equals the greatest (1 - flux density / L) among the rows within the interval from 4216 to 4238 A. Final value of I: 0.16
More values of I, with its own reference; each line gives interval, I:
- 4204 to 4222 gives 0.00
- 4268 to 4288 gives 0.06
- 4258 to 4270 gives 0.00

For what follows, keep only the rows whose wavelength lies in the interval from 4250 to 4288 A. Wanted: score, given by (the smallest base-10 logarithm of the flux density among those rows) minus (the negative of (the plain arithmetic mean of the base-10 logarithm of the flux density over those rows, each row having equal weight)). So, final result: 1.80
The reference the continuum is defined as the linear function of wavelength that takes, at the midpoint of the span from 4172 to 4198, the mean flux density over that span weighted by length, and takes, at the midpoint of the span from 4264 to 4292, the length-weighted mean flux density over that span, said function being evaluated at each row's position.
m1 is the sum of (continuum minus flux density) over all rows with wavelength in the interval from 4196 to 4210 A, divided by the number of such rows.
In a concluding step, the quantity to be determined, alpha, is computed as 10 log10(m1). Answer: -10.0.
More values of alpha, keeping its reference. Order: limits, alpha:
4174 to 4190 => -11.9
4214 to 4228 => -5.7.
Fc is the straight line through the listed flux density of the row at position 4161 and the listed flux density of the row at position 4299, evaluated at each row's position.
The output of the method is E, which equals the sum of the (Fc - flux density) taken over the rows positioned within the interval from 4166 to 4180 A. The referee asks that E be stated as 1.0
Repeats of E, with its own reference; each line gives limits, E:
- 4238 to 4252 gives -4.9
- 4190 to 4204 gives -0.4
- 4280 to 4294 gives -6.9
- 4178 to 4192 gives -0.1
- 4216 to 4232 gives -0.4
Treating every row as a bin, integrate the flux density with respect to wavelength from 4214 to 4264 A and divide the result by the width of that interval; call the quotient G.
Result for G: 8.4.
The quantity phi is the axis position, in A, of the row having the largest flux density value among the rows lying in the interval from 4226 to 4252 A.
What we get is 4245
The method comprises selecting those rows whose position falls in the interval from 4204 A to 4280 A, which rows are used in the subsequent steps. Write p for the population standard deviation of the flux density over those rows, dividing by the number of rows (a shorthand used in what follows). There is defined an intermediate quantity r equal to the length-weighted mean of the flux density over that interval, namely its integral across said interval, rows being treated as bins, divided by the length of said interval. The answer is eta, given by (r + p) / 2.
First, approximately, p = 0.48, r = 8.4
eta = 4.46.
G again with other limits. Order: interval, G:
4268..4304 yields 7.6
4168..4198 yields 8.8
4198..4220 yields 8.8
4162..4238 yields 8.7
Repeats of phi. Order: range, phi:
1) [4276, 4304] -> 4281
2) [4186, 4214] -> 4212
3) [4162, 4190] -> 4164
